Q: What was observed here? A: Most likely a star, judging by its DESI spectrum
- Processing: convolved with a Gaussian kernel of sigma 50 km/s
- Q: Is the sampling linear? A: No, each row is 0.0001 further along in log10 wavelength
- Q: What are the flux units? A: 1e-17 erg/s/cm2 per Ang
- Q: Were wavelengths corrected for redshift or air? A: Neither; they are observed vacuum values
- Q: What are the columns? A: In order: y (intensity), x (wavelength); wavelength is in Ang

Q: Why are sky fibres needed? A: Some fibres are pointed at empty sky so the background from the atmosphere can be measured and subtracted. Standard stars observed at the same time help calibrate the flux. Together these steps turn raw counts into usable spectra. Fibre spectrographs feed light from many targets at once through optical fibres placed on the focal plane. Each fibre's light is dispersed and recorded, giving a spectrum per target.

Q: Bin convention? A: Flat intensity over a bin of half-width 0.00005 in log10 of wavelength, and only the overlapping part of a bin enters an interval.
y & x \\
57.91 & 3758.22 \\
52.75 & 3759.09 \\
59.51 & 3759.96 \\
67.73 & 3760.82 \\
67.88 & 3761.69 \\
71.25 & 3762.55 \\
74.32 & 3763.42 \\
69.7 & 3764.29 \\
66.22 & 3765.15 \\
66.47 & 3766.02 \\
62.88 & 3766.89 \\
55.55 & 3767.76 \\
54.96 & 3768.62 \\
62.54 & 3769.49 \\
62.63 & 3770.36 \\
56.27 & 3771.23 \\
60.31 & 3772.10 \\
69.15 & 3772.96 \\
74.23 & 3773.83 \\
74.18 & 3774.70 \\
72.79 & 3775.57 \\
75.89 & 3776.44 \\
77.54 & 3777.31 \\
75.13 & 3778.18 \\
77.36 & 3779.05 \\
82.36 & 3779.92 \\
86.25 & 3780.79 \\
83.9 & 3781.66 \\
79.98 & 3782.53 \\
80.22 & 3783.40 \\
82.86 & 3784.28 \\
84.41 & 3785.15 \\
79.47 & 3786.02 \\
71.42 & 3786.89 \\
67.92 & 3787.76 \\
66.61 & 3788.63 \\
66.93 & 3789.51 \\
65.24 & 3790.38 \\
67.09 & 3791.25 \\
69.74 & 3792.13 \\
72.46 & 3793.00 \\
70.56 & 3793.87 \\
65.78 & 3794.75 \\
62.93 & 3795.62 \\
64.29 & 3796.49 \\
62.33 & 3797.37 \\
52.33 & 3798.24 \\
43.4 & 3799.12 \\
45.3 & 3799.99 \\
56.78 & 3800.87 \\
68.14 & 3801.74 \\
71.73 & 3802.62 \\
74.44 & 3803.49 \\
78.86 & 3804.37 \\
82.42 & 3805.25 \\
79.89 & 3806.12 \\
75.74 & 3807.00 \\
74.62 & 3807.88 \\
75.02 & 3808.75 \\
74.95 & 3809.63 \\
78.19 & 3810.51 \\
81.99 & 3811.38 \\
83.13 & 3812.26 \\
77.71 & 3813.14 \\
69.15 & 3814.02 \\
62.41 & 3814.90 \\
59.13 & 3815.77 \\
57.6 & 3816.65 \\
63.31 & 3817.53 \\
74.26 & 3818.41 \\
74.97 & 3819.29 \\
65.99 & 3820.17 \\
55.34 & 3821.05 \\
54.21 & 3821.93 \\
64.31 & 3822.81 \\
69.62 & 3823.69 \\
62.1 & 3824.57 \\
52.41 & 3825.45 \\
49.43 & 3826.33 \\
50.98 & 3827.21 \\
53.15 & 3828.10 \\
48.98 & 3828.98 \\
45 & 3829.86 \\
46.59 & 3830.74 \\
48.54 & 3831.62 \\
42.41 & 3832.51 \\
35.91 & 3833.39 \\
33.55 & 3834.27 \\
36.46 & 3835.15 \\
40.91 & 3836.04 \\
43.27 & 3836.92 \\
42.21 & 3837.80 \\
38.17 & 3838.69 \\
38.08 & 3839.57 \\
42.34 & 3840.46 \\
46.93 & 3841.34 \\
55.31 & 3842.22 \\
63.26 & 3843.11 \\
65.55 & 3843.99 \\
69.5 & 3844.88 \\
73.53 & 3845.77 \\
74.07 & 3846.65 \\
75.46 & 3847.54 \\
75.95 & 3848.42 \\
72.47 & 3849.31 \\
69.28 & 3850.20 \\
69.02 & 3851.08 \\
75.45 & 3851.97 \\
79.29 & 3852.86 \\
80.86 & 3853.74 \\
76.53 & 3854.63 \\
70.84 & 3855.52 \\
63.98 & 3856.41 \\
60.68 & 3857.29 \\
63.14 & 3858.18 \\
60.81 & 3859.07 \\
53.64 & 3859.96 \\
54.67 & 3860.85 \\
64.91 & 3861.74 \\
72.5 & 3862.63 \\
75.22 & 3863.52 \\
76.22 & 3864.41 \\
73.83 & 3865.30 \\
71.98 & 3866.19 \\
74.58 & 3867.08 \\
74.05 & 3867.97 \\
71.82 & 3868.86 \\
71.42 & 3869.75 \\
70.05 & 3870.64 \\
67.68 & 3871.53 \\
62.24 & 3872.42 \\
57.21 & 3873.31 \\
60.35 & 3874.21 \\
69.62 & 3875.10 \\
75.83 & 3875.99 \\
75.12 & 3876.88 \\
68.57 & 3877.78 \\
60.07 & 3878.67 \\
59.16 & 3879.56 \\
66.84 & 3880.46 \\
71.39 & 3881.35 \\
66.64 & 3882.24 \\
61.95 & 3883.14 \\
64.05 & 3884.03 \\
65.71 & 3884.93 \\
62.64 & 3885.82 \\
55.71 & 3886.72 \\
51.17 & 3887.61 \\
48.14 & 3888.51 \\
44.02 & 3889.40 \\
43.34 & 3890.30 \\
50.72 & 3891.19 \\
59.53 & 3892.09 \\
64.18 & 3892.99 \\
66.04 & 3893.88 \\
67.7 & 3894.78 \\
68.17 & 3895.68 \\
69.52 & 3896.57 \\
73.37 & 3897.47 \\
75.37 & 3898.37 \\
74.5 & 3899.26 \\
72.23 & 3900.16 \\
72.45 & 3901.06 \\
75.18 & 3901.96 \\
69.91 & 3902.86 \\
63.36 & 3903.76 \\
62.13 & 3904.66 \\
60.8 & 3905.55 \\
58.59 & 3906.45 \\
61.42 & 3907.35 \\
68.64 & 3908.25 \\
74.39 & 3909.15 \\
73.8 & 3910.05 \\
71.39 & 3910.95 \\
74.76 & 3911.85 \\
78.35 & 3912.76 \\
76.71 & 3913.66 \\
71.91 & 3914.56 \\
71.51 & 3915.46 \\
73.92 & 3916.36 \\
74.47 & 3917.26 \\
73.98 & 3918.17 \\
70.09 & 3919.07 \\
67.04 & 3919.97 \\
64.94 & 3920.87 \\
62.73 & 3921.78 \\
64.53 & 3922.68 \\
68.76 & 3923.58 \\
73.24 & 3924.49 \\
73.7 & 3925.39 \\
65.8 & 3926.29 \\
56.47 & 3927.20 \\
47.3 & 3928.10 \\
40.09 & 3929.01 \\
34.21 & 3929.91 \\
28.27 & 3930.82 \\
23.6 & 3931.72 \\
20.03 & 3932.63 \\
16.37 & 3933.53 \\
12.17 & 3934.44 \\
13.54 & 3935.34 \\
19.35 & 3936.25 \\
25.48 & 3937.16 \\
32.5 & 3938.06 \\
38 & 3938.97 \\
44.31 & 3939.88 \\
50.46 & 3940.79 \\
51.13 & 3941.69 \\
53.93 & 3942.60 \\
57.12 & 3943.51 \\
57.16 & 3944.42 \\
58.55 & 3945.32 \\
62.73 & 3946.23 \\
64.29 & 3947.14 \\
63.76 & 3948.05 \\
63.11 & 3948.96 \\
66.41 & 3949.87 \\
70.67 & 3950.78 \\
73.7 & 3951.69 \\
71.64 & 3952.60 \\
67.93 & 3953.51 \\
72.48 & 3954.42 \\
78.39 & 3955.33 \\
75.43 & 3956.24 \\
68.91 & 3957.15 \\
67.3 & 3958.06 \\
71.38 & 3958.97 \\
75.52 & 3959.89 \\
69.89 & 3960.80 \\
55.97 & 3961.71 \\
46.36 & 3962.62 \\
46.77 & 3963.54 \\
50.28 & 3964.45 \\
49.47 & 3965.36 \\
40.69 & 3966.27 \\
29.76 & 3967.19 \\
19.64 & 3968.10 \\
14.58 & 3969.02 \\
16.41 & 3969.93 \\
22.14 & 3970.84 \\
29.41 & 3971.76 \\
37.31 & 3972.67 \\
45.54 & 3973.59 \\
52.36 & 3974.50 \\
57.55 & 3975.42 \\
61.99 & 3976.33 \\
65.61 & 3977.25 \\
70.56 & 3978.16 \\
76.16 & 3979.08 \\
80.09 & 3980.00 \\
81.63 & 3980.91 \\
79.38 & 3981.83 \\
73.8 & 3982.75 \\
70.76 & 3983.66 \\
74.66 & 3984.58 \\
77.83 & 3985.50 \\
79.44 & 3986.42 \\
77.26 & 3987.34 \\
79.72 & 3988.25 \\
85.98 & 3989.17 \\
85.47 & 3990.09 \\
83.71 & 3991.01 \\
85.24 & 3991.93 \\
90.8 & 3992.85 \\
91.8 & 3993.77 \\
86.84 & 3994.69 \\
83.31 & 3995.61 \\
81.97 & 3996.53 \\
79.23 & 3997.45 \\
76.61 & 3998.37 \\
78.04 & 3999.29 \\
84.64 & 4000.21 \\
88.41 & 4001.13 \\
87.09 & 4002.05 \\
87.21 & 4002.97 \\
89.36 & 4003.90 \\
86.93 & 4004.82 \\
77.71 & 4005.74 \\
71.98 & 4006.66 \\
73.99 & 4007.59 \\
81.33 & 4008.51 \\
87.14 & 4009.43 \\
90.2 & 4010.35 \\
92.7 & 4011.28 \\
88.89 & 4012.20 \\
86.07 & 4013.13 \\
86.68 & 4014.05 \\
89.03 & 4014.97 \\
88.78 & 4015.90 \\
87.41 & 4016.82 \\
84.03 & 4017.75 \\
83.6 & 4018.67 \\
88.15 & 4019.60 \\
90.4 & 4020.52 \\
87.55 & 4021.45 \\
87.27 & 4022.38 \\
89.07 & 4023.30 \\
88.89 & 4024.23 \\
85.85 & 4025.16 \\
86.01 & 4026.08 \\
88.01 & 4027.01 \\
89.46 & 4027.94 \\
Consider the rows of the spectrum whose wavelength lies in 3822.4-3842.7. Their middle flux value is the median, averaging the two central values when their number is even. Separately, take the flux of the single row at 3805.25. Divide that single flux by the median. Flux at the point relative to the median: 1.77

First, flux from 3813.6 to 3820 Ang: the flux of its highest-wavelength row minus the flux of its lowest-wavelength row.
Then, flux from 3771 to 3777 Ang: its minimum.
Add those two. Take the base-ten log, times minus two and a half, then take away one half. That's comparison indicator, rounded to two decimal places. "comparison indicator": -4.98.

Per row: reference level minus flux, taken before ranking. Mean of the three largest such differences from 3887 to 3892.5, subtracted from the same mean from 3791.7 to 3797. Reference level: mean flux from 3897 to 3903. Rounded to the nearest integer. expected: -19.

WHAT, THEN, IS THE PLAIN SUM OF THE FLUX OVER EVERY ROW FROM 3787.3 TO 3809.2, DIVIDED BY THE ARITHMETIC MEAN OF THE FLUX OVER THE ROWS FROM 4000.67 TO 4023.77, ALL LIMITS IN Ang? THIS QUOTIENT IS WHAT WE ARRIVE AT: 20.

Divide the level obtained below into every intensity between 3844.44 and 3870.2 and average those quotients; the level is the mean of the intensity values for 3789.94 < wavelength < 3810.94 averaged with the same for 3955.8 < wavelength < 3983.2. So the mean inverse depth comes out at 0.88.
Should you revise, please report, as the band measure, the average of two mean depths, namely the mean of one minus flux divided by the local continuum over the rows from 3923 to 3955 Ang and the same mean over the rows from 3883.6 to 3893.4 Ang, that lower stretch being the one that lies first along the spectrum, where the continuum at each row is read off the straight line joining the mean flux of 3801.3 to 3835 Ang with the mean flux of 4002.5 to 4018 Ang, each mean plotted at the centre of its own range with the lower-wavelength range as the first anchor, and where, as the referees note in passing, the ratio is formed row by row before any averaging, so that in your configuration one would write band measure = 0.29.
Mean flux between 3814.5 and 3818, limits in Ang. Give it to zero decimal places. 61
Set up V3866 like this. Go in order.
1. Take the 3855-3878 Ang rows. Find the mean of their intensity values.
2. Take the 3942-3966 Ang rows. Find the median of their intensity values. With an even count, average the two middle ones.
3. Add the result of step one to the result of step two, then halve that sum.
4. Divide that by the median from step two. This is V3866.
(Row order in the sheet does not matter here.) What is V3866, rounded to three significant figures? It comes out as 1.02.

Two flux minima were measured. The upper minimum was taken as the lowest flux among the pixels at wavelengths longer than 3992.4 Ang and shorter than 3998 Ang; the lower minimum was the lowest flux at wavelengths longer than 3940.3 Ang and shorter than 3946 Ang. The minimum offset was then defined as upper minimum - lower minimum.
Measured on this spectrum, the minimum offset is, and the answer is 29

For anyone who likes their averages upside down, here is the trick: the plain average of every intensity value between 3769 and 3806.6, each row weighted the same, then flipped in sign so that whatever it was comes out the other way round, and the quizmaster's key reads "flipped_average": -70.3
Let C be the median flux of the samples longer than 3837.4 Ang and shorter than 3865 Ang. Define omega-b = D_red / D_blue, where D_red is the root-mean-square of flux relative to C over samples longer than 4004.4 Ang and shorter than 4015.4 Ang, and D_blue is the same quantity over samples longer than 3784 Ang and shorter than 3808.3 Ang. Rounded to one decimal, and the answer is 1.6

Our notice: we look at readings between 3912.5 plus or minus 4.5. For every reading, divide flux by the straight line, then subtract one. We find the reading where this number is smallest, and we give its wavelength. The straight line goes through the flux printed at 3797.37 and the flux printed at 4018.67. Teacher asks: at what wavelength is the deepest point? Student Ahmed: 3908.25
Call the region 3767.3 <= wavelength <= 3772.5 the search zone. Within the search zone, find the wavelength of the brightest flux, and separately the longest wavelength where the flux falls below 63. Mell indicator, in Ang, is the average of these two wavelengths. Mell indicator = 3771.2 Ang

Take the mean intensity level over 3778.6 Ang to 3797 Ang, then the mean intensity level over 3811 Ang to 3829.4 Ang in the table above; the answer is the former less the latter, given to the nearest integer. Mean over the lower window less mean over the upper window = 10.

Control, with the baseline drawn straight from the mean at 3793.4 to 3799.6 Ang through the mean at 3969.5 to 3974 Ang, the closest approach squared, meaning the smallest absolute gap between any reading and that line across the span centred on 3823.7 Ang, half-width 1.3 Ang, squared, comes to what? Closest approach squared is 45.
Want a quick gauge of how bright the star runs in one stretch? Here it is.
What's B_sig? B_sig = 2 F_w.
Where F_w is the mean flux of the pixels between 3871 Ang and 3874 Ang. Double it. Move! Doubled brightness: 125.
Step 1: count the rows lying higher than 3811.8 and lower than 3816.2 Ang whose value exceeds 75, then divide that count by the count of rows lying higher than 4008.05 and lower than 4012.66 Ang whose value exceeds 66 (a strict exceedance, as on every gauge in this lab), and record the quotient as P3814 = 0.40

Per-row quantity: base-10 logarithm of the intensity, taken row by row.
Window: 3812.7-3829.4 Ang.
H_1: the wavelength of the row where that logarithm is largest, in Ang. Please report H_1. 3813.14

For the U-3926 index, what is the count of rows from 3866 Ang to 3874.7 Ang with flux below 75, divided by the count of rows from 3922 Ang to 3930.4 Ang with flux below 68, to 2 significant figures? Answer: 1.7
